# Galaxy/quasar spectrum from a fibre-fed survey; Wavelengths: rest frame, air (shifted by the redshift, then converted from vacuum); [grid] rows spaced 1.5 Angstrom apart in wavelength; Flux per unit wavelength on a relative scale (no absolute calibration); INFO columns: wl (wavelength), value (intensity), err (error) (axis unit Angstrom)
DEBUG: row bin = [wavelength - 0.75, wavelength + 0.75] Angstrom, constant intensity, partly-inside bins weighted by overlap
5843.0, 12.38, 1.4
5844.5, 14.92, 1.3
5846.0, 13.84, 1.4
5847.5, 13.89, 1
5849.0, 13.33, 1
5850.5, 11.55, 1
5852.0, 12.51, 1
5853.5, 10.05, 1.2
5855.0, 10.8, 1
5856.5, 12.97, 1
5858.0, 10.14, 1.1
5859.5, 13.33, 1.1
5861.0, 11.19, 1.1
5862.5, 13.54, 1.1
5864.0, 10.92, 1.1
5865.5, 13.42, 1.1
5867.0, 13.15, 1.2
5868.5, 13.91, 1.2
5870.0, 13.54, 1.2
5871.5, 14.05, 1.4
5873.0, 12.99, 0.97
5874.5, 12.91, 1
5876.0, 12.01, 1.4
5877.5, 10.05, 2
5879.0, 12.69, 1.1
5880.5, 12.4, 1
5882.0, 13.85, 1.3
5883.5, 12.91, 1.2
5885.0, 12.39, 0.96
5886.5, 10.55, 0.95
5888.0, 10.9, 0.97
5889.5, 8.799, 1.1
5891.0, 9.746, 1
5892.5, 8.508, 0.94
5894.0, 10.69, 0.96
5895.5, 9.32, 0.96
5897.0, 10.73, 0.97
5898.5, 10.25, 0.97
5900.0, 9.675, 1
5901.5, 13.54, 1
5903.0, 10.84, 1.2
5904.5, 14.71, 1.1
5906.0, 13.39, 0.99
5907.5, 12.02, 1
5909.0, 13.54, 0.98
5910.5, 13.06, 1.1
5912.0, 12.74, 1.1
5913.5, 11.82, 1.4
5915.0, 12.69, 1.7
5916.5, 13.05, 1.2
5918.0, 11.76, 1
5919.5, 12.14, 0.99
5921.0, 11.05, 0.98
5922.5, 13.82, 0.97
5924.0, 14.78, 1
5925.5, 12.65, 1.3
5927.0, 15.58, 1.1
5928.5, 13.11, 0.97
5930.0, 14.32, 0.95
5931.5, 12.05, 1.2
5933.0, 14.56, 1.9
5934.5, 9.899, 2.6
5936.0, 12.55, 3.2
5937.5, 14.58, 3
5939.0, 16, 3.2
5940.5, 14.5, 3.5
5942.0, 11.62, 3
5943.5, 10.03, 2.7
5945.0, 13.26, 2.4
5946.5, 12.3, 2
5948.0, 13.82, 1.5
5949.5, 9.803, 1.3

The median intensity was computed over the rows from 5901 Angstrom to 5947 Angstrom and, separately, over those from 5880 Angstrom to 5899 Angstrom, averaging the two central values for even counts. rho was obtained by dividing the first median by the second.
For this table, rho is 1.22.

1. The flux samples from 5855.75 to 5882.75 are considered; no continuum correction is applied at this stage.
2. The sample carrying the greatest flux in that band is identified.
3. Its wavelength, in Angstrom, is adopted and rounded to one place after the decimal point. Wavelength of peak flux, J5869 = 5871.5 Angstrom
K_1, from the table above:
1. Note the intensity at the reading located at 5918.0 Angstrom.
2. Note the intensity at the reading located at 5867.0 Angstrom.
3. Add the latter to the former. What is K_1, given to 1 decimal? 24.9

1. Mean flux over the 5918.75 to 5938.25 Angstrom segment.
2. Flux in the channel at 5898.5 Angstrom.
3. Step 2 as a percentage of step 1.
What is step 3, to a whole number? 78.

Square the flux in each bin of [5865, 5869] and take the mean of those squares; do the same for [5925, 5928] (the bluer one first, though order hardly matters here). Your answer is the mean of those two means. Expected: 192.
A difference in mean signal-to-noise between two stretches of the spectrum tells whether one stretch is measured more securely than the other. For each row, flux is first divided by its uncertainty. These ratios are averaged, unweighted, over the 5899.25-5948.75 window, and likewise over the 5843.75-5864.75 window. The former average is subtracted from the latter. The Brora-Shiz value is 1.6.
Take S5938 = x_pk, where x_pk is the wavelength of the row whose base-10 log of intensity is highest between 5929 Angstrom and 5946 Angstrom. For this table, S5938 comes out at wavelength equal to 5939.0 Angstrom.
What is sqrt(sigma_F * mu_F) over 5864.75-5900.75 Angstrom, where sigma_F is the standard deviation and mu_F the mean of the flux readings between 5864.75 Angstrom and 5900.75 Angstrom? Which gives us 4.5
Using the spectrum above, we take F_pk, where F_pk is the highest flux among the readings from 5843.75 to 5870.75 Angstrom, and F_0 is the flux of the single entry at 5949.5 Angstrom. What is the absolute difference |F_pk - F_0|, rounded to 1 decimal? 5.1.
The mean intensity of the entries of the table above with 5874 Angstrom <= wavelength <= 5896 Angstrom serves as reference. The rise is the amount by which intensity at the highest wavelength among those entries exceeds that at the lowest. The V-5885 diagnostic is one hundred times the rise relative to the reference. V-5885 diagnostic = -32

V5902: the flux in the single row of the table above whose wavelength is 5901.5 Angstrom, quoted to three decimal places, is 13.540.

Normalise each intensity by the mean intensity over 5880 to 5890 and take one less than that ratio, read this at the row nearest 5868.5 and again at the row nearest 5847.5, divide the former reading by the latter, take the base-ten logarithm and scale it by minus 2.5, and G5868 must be 0.0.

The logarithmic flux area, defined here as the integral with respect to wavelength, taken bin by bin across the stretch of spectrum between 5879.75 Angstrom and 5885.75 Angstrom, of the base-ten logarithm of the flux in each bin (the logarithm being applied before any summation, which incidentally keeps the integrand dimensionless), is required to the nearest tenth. 6.7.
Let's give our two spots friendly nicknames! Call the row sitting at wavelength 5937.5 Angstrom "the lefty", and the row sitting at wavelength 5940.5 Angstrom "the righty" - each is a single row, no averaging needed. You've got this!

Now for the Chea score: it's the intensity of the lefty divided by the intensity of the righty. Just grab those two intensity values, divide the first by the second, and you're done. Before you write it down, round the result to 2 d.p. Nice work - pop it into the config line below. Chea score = 1.01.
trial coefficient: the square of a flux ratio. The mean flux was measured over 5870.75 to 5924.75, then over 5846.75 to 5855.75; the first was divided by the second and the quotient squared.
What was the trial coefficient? 0.99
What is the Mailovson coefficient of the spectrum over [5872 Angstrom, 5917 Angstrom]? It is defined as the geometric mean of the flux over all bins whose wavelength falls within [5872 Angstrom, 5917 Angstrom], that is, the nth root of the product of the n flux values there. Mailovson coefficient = 11.6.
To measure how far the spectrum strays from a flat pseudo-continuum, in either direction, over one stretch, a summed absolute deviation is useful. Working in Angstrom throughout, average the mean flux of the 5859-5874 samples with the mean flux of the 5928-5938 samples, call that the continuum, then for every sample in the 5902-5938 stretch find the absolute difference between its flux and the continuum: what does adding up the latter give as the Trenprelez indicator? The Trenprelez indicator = 26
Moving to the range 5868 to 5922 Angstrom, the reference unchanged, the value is 52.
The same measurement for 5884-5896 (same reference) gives 23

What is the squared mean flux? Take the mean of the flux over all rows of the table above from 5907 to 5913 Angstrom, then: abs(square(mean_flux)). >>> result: 165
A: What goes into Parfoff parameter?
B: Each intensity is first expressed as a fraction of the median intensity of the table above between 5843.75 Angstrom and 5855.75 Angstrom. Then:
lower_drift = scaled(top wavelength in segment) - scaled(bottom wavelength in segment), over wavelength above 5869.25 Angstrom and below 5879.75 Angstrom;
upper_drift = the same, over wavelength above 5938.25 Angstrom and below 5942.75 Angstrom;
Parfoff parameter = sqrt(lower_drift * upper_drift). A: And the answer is 0.15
